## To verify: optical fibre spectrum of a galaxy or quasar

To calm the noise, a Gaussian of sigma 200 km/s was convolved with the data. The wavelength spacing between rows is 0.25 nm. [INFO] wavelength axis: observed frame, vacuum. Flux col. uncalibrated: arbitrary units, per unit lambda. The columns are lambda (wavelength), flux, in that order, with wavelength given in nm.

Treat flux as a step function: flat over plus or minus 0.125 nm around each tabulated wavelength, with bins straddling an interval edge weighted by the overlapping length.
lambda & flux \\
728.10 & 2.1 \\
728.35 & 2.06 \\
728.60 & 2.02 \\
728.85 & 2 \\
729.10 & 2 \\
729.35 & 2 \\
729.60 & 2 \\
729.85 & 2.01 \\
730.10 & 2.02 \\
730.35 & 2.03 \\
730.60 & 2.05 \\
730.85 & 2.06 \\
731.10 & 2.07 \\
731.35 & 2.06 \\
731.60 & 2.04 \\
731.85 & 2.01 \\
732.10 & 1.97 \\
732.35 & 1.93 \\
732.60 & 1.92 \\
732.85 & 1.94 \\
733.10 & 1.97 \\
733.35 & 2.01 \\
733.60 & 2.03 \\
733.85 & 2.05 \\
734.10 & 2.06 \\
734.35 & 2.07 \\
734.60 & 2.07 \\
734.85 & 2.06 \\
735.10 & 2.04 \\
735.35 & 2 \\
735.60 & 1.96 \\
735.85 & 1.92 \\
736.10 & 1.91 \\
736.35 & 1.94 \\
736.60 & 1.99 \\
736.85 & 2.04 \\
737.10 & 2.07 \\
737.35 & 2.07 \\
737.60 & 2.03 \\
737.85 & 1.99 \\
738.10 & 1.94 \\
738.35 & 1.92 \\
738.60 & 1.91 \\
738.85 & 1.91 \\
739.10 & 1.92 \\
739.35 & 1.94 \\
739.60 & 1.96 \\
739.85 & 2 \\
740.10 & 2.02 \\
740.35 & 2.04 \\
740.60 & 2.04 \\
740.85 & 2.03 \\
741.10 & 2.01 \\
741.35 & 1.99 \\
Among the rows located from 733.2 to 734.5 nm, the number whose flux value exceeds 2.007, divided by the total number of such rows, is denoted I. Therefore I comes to 1.00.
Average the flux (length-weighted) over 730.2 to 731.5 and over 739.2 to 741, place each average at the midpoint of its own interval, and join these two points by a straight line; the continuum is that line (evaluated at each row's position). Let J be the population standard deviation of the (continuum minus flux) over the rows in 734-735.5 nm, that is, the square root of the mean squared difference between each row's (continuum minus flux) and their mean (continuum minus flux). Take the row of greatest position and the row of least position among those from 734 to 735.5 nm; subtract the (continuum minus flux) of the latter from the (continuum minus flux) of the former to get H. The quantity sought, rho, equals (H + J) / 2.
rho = 0.04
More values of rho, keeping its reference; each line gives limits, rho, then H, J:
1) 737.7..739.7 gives 0.02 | 0.02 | 0.0254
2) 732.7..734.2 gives -0.04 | -0.13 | 0.0451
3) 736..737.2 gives -0.05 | -0.17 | 0.0616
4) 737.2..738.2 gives 0.09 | 0.13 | 0.0466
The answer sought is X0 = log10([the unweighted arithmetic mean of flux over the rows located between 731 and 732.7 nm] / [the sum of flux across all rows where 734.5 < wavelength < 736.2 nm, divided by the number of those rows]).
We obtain 0.001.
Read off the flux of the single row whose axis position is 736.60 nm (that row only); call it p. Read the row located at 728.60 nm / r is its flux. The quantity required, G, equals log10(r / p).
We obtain 0.006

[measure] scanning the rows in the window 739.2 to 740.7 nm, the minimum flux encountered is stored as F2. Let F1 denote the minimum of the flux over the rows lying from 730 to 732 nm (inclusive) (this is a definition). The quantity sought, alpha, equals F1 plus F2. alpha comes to 3.95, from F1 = 2.01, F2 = 1.94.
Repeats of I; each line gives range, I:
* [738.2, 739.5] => 0.00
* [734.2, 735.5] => 0.80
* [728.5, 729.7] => 0.20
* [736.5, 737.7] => 0.80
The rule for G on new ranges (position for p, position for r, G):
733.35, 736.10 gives -0.022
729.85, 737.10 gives 0.013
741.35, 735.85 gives -0.016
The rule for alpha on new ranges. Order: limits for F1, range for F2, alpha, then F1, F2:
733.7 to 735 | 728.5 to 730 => 4.05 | 2.05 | 2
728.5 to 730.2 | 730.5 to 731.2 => 4.05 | 2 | 2.05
